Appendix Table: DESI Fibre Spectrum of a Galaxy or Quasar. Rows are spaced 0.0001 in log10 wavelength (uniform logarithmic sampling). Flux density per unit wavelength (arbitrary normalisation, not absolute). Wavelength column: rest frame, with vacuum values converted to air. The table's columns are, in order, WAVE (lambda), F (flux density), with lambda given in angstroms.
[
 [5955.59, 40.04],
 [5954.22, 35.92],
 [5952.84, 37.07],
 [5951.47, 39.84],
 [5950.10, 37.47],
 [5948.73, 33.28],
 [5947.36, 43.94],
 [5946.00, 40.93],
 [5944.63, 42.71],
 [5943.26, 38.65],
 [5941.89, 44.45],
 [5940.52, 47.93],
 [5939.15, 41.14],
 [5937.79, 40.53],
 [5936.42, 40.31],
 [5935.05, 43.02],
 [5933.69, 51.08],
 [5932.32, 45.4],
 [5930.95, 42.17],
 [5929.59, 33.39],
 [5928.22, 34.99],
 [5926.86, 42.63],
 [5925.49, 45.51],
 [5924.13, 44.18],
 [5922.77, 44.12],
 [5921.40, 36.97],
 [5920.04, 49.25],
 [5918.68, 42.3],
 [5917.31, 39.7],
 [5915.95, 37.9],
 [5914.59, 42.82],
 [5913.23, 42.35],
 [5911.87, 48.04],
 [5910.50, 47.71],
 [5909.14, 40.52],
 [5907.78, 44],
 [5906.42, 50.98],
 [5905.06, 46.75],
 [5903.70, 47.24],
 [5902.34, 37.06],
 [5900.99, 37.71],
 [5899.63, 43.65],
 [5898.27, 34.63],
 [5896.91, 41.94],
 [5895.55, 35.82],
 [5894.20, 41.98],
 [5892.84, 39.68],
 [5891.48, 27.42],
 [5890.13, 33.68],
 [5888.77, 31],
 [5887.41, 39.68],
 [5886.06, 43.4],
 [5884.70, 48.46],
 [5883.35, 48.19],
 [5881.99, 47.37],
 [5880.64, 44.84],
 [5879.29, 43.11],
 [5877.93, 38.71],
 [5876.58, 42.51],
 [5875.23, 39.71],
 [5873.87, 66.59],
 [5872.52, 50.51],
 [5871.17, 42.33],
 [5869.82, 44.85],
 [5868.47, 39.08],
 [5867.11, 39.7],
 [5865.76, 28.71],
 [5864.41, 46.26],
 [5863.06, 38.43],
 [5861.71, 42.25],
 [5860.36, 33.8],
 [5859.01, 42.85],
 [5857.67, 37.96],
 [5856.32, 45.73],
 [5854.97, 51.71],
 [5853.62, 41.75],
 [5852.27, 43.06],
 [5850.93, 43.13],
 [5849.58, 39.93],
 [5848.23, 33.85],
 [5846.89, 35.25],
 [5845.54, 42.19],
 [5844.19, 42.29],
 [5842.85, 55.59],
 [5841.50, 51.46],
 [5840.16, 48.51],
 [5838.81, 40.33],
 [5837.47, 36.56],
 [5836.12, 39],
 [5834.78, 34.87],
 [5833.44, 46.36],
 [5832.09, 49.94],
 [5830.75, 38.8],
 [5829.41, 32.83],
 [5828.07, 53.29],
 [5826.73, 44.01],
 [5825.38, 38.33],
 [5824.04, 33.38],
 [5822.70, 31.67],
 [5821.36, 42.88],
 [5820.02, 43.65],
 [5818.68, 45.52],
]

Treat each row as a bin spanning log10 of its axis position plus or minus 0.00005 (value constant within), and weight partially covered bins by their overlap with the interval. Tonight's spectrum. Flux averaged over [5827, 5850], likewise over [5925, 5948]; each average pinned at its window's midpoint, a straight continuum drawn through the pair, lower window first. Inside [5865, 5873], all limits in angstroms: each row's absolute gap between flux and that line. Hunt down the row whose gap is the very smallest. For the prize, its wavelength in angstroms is 5871.17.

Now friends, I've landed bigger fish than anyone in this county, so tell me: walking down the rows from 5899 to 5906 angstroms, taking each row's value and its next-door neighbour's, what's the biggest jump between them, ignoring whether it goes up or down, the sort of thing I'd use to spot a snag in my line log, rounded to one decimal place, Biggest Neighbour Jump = 10.2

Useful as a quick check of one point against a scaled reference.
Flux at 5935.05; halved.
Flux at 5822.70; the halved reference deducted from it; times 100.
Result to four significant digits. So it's 1016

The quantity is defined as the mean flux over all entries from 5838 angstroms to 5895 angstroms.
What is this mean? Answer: 42.3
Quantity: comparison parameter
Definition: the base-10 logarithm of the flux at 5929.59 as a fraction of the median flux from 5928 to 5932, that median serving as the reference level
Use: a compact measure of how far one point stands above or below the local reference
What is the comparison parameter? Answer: -0.02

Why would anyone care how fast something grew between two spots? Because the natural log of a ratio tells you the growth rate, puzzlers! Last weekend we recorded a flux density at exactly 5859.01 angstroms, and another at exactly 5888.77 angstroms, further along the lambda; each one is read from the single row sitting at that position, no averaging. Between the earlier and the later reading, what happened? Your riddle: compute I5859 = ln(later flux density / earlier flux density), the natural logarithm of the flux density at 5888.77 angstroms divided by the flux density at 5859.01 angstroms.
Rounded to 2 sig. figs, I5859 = -0.32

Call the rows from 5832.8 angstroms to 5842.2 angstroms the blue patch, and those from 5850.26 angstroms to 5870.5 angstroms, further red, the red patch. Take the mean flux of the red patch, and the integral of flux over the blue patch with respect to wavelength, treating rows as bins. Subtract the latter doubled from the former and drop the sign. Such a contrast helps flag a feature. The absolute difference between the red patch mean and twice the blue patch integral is 757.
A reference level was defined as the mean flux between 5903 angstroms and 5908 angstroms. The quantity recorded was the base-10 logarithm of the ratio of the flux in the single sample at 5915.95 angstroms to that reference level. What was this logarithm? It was -0.10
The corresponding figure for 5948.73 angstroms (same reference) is -0.15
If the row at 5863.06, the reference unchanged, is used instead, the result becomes -0.09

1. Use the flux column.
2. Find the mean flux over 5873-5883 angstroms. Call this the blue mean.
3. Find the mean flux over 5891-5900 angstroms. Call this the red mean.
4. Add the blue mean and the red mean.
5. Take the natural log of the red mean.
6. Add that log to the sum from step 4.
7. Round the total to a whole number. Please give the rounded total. 88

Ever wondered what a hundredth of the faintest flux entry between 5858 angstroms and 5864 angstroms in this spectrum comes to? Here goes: 0.34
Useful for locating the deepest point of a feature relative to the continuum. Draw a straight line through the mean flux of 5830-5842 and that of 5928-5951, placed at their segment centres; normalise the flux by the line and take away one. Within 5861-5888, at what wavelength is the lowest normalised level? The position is 5865.76 angstroms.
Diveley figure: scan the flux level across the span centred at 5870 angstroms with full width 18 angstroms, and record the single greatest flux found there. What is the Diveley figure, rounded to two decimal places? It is 66.59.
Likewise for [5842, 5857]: 55.59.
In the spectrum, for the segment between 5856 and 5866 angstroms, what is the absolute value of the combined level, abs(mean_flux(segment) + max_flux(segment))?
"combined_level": 86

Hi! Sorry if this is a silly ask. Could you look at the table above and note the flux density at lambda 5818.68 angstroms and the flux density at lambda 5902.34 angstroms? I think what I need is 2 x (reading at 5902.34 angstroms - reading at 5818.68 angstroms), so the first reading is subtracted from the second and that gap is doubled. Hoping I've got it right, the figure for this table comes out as -17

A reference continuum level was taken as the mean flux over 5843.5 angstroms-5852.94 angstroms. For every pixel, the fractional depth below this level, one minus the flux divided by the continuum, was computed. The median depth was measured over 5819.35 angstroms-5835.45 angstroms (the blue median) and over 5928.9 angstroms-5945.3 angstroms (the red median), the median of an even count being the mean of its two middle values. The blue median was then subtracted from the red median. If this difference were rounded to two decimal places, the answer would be -0.04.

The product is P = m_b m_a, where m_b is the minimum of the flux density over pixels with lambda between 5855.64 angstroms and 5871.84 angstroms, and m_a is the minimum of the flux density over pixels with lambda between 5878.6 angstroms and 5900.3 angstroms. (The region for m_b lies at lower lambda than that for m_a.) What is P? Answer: 787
